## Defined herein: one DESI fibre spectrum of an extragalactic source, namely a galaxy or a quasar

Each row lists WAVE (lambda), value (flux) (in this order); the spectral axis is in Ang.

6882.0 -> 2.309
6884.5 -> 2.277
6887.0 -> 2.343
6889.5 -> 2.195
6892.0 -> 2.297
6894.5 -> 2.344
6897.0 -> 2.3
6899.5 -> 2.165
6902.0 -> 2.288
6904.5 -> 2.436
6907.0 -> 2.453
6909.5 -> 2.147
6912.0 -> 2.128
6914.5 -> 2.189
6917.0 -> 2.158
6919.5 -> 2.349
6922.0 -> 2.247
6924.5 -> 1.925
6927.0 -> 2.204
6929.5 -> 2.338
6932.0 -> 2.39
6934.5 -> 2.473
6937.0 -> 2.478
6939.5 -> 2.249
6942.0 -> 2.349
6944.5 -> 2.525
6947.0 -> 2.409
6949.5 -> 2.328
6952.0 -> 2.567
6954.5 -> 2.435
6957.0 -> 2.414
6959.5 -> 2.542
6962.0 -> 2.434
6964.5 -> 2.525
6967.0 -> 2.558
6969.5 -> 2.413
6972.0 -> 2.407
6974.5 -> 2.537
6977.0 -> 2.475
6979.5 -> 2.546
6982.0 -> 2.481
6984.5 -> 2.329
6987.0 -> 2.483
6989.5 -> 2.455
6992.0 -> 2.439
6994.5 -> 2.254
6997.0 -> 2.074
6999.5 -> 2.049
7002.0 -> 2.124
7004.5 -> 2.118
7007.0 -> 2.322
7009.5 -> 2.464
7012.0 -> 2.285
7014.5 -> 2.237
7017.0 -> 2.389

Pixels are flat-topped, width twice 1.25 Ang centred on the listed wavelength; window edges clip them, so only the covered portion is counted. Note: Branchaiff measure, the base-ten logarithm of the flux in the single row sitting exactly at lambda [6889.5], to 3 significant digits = 0.341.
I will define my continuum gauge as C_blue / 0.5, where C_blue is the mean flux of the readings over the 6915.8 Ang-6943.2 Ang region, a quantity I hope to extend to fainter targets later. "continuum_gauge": 4.57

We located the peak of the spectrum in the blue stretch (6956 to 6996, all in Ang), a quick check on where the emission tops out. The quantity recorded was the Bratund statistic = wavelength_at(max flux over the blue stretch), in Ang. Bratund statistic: 6967.0 Ang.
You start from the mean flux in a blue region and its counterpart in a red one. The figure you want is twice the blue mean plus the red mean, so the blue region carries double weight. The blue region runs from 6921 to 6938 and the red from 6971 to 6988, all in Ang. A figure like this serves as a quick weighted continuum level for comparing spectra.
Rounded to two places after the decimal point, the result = 7.05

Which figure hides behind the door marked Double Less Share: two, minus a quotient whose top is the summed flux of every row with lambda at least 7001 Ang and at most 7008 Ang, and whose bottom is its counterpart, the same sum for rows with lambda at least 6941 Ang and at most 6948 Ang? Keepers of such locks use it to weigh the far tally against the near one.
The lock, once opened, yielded 1.10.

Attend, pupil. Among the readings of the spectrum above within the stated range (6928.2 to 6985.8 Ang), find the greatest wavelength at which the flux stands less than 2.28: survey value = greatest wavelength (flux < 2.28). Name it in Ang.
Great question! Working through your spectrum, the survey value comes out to 6939.5 Ang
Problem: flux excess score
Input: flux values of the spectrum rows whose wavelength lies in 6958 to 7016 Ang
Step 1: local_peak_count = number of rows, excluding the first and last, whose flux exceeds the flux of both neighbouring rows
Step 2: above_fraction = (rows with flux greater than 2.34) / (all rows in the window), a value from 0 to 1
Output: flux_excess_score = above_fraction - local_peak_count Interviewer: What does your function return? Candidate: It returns -5.4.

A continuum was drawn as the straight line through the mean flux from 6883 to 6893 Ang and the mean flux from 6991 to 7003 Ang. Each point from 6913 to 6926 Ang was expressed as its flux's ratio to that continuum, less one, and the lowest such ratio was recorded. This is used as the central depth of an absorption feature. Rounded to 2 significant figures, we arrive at -0.14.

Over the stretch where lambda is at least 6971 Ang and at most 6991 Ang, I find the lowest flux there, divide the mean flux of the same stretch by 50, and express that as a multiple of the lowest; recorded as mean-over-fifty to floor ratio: 0.0212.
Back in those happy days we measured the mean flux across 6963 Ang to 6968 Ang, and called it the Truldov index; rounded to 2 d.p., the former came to 2.54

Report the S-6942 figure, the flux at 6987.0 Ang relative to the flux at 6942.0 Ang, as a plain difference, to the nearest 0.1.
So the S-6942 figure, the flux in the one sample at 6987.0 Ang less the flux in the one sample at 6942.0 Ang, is 0.1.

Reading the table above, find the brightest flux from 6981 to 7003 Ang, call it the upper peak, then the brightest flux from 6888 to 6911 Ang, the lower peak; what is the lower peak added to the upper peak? 4.94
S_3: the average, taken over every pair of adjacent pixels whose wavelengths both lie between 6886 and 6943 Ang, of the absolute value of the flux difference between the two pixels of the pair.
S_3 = 0.122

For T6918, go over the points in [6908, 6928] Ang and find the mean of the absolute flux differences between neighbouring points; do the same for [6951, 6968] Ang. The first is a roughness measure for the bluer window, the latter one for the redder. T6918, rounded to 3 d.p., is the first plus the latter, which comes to 0.229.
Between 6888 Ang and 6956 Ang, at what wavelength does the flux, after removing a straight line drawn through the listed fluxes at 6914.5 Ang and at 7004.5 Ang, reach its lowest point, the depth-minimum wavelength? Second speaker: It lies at 6924.5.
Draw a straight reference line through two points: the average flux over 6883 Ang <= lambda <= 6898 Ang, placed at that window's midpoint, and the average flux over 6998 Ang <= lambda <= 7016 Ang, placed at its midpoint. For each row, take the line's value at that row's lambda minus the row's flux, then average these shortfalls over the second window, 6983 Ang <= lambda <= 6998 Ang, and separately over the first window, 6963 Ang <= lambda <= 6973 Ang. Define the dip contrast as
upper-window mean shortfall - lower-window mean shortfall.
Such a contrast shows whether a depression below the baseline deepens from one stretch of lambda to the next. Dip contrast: 0.12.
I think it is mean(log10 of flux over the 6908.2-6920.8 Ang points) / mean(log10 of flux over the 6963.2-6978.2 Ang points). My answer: 0.863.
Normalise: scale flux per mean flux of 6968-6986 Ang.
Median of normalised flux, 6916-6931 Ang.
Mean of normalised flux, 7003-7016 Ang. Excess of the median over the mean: -0.024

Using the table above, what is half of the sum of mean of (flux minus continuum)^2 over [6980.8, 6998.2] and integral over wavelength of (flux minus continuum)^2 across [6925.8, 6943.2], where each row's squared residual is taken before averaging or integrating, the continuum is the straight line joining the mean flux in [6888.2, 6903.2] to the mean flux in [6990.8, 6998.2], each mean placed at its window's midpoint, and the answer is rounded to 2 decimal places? 0.17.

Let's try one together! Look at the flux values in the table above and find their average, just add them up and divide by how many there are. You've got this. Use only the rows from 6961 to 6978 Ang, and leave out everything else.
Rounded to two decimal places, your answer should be 2.48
